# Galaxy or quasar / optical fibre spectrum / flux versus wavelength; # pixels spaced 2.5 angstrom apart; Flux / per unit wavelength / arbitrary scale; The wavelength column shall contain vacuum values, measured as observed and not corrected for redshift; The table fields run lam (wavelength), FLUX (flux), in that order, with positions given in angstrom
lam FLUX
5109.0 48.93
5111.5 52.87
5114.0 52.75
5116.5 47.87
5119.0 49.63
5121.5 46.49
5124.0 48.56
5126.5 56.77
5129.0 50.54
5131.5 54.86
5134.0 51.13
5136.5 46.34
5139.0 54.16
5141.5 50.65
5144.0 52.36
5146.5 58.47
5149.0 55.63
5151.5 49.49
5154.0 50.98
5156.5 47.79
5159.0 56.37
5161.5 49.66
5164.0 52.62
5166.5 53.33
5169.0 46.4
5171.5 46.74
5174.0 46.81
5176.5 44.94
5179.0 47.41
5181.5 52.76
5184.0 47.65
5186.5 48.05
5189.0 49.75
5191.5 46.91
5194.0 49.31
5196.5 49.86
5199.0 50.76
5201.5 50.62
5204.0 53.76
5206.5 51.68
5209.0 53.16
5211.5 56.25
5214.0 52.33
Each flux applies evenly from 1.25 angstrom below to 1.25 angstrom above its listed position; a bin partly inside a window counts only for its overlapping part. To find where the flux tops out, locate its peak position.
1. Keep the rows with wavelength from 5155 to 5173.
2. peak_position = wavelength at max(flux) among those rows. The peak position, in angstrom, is 5159.0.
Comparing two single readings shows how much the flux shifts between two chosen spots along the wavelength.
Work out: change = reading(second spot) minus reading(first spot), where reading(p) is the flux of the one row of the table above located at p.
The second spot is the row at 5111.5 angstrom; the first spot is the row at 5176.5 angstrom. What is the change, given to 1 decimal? 7.9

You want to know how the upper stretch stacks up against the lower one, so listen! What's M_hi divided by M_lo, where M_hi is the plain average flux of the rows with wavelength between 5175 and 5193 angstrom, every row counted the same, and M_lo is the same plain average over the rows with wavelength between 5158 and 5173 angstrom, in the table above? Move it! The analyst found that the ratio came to 0.95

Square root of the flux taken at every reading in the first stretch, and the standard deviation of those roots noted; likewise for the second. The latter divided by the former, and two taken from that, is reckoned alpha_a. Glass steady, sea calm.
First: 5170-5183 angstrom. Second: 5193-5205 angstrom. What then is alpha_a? -1.4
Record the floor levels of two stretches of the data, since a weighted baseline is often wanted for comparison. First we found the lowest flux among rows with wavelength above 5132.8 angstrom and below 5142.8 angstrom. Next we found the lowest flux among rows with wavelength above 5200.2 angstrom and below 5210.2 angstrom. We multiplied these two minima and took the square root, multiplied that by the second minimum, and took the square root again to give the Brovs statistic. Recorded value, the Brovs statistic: 49.5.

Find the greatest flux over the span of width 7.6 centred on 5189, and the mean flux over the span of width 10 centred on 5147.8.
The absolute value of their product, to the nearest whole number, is 2686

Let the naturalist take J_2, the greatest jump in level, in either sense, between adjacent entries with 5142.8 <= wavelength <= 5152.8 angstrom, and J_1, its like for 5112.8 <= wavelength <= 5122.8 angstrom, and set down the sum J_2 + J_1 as 11.0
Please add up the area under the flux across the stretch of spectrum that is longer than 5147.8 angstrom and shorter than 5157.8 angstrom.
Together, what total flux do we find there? 510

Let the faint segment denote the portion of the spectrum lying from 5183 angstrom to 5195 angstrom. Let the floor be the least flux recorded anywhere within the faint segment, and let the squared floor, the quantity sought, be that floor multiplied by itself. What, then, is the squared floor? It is 2201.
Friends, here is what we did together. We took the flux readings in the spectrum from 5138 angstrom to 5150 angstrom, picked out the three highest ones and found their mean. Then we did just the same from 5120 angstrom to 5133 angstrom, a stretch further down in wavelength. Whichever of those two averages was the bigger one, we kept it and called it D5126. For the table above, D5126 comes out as 56.1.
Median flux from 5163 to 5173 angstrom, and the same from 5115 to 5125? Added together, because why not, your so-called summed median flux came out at 98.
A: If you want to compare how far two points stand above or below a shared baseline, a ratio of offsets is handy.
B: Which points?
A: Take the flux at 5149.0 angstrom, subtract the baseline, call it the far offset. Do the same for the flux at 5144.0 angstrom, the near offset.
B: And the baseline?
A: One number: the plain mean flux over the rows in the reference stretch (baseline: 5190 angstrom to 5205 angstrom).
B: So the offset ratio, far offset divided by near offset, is 2.5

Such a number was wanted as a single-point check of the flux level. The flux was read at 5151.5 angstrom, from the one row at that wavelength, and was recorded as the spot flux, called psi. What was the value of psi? 49.49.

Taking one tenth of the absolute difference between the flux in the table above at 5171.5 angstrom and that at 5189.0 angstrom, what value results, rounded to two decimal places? 0.30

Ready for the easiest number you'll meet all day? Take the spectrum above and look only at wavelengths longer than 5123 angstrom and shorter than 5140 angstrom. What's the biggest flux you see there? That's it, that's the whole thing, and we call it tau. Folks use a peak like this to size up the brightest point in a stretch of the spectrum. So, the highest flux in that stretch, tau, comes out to 56.77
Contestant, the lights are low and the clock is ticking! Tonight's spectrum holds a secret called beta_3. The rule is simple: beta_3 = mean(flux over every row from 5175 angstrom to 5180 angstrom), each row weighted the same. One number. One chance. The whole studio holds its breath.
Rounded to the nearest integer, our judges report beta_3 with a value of 46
